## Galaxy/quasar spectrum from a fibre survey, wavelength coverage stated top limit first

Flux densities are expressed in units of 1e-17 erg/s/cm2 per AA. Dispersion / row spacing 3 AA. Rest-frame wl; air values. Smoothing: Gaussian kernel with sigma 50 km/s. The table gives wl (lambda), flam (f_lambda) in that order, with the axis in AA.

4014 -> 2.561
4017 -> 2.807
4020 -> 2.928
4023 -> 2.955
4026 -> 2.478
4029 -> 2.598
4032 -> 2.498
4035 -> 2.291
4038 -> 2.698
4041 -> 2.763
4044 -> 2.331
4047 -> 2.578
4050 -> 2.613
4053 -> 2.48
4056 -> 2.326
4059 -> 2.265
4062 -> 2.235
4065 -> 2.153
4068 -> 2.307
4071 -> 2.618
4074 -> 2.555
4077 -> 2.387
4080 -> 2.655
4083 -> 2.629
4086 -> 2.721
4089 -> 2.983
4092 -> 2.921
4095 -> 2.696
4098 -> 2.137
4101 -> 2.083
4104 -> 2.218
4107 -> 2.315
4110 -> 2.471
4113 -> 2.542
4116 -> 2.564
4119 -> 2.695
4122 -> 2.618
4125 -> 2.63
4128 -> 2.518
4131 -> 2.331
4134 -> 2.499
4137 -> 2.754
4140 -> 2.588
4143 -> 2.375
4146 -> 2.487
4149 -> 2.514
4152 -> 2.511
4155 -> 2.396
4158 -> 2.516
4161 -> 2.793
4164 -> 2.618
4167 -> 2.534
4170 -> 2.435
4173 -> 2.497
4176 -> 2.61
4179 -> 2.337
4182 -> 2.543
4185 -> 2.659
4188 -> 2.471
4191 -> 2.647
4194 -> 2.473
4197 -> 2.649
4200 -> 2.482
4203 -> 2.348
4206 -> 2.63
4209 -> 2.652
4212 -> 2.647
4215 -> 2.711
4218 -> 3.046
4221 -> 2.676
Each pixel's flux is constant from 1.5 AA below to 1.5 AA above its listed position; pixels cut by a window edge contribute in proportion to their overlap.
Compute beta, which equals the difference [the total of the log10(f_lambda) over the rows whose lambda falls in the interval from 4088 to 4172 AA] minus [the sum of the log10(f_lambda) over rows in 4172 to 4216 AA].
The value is 5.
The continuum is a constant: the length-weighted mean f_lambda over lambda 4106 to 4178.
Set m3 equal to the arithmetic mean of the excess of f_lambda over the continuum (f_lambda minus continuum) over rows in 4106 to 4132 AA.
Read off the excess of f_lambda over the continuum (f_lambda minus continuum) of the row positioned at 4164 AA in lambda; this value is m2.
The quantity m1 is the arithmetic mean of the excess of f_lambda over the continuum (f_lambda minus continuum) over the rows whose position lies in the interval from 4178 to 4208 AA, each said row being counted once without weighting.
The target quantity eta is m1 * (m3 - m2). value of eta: 0.0010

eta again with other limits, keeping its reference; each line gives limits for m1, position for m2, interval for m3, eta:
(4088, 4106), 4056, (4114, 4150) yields -0.0061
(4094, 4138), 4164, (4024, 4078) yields 0.0103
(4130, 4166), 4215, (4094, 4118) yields 0.0007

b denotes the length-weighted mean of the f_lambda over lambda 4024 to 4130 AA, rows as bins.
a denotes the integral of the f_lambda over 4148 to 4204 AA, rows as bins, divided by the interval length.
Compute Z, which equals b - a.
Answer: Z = -0.026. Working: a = 2.53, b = 2.50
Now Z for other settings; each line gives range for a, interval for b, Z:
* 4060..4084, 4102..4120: 0.016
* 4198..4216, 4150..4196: -0.040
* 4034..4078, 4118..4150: 0.102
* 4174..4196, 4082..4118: -0.012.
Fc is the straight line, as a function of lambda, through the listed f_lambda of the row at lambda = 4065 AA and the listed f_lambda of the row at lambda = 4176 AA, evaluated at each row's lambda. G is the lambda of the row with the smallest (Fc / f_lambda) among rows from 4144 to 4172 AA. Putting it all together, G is 4161 AA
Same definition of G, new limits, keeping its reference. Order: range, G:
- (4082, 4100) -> 4089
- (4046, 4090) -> 4089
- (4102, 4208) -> 4119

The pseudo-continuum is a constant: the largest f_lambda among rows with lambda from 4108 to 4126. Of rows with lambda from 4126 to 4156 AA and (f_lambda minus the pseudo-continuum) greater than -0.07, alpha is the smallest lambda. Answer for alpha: 4137 AA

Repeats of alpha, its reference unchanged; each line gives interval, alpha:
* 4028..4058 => 4038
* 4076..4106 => 4080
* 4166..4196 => 4185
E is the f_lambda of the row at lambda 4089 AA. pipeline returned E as 2.983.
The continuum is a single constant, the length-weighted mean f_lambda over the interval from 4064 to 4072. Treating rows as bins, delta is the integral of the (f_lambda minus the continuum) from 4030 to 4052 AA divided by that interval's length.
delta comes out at 0.18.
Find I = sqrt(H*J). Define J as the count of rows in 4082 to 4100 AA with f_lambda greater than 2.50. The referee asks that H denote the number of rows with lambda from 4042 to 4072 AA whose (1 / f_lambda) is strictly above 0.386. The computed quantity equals 6.3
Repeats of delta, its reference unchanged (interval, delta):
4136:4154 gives 0.17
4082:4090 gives 0.42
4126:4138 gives 0.16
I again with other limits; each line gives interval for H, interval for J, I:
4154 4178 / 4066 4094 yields 5.9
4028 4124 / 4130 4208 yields 16.3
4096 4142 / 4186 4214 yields 7.4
